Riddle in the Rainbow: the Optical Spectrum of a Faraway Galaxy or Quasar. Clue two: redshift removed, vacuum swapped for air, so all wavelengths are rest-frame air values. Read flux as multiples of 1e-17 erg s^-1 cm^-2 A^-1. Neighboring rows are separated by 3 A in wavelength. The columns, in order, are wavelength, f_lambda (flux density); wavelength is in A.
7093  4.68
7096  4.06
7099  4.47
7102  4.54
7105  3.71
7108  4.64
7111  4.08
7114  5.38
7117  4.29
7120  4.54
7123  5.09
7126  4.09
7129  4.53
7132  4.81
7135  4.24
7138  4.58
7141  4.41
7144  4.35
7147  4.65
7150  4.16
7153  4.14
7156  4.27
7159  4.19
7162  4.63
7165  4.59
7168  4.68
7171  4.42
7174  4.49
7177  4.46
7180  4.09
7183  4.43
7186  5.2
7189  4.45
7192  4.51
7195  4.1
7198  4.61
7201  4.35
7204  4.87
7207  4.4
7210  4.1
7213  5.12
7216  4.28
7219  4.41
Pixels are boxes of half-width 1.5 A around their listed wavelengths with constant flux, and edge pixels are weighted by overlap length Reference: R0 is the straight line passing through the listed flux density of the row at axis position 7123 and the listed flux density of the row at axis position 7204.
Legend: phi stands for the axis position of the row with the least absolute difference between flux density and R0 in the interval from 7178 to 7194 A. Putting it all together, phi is 7186 A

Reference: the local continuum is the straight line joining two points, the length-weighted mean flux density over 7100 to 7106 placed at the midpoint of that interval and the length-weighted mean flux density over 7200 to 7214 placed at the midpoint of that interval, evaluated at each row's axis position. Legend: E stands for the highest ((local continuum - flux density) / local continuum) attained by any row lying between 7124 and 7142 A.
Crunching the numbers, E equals 0.042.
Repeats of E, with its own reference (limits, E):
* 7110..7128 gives 0.042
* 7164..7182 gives 0.083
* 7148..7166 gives 0.052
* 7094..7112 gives 0.116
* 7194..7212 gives 0.102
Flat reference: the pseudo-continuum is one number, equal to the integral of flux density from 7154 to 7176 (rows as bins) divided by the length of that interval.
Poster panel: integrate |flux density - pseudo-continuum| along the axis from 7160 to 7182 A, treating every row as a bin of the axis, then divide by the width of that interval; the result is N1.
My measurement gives 0.14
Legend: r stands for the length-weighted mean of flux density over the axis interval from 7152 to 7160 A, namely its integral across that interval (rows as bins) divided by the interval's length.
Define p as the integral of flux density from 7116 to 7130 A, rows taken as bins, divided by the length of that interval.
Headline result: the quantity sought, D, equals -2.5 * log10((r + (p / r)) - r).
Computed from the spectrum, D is -0.077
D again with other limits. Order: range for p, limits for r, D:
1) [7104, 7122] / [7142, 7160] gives -0.044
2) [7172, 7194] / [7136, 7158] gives -0.036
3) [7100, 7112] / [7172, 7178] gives 0.053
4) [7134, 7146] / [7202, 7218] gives 0.032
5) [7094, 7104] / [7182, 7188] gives 0.113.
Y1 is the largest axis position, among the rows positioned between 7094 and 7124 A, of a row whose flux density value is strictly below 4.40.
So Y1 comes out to 7117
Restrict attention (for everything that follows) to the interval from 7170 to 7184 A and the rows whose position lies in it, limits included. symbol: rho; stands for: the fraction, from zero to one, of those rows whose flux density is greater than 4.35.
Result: 0.80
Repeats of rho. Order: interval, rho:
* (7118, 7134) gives 0.80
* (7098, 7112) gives 0.60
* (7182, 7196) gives 0.80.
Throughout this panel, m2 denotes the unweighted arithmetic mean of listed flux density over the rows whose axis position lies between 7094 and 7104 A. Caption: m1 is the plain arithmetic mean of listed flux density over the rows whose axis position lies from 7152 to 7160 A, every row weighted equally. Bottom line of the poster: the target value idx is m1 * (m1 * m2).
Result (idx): 77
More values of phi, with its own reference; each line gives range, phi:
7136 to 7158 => 7147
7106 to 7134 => 7123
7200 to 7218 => 7204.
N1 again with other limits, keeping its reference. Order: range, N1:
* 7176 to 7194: 0.21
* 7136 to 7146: 0.10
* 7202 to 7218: 0.32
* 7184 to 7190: 0.38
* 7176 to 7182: 0.19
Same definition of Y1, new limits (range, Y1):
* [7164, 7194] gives 7180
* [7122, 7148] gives 7144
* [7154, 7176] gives 7159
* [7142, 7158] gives 7156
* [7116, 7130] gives 7126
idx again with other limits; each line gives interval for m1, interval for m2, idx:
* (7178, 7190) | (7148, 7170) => 90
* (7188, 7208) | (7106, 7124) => 93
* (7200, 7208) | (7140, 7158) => 89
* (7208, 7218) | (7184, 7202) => 92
